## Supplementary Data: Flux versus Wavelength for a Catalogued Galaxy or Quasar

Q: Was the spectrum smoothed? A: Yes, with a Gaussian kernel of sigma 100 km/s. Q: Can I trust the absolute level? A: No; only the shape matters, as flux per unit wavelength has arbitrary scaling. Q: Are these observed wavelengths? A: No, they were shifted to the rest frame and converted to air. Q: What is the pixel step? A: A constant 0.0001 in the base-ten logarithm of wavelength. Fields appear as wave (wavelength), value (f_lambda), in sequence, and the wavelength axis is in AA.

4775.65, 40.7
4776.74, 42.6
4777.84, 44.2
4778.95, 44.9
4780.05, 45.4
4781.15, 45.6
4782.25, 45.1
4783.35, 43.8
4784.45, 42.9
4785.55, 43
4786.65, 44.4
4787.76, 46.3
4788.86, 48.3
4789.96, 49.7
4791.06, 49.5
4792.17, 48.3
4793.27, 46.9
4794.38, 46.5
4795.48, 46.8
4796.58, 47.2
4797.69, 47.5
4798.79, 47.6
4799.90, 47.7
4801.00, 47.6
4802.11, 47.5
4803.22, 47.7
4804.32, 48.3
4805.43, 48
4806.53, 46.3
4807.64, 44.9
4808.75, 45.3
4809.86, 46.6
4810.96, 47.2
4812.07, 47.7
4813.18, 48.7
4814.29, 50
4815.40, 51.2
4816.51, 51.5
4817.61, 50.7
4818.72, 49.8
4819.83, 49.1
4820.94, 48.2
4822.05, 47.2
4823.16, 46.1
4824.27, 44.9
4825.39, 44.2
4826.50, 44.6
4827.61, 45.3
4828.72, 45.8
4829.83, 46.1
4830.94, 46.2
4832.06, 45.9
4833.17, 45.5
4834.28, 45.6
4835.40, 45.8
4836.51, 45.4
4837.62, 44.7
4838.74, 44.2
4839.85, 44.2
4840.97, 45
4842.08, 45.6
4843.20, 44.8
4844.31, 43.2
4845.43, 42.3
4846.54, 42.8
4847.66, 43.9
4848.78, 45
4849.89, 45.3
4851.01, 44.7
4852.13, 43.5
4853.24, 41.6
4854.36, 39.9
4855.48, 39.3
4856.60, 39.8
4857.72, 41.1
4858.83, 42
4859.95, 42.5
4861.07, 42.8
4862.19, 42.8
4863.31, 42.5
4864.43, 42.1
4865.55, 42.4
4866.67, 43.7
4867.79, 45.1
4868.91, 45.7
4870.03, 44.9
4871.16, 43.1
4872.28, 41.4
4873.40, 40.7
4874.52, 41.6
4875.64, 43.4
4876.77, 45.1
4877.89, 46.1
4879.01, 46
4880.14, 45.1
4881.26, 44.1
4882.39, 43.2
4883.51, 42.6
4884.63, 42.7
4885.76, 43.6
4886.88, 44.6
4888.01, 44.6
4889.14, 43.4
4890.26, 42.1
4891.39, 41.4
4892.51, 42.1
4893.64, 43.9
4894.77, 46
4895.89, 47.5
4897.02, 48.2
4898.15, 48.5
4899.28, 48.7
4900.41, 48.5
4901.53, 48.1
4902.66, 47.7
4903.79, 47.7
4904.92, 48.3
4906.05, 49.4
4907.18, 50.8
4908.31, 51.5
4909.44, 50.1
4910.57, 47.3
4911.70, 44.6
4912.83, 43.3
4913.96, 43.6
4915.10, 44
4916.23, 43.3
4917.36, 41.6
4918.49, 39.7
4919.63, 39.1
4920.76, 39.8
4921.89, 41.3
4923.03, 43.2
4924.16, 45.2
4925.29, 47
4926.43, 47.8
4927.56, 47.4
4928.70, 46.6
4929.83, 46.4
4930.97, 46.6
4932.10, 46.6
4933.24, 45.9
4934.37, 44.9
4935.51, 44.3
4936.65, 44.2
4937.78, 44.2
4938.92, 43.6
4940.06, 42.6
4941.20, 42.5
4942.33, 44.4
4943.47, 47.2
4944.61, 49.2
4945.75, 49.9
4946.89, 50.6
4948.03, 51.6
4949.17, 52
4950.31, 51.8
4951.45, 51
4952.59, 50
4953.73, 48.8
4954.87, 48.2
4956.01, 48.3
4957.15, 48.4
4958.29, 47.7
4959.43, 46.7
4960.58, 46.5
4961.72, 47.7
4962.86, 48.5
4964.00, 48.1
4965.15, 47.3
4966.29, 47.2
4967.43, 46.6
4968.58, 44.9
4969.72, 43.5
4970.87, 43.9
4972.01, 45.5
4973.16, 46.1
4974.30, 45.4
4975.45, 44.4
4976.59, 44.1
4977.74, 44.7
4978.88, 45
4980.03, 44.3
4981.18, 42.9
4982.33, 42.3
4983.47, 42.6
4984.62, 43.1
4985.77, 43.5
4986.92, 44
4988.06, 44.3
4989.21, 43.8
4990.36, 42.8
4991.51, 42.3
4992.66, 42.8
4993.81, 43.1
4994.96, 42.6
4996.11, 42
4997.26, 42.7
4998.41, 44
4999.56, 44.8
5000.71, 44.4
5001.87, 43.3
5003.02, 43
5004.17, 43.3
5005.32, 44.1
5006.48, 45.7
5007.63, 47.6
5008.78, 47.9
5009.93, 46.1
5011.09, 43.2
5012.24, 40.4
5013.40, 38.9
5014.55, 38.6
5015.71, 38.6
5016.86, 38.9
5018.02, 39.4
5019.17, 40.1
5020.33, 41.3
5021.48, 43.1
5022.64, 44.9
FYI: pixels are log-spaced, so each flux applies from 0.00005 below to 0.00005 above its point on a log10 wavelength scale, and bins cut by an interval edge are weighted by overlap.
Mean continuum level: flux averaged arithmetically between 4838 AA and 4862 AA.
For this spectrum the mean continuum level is 43.0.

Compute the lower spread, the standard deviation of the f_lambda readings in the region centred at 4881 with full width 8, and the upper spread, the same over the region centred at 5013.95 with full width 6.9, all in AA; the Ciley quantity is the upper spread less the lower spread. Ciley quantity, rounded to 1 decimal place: 0.3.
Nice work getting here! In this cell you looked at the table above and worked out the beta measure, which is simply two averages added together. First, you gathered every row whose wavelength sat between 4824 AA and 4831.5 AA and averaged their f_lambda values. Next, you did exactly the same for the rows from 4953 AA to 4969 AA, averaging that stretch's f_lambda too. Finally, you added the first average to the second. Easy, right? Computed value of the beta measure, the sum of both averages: 92.8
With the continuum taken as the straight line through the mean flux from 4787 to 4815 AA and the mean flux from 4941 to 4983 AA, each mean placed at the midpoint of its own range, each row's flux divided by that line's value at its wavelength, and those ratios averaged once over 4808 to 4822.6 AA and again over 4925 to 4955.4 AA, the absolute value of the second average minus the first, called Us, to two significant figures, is 0.022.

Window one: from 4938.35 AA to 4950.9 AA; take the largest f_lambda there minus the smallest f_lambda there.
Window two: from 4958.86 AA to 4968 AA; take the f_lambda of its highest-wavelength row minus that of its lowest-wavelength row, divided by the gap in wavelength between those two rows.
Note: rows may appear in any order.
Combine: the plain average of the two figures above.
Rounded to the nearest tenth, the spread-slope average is 4.7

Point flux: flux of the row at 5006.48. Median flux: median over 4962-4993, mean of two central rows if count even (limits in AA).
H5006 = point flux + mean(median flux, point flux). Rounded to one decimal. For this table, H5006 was 90.7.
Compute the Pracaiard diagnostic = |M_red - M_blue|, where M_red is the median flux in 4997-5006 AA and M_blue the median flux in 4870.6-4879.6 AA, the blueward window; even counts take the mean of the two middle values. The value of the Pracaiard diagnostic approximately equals 0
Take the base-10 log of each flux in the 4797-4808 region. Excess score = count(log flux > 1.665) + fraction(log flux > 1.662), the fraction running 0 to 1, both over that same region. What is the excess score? 10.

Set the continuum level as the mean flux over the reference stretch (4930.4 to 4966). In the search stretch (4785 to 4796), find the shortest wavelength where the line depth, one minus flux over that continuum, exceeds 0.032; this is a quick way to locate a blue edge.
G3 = 4785.55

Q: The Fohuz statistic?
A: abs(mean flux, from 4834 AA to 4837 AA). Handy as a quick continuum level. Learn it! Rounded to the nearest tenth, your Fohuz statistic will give 45.6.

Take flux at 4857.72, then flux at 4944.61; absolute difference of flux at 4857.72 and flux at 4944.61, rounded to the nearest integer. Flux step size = 8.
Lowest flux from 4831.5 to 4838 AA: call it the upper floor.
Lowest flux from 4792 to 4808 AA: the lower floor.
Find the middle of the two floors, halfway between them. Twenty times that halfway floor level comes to 896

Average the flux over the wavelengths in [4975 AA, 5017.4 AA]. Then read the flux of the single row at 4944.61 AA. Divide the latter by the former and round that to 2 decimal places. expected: 1.14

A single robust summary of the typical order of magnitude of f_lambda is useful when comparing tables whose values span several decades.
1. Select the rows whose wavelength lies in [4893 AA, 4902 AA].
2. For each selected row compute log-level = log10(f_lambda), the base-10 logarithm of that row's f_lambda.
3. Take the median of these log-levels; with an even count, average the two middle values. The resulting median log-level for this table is 1.68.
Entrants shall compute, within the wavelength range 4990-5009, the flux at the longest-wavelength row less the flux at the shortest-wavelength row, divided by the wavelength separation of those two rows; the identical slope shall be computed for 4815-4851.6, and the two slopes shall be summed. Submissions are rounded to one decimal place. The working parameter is 0.1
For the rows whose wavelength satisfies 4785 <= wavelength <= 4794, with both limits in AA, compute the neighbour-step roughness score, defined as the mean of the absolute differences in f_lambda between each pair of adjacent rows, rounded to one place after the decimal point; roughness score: 1.4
